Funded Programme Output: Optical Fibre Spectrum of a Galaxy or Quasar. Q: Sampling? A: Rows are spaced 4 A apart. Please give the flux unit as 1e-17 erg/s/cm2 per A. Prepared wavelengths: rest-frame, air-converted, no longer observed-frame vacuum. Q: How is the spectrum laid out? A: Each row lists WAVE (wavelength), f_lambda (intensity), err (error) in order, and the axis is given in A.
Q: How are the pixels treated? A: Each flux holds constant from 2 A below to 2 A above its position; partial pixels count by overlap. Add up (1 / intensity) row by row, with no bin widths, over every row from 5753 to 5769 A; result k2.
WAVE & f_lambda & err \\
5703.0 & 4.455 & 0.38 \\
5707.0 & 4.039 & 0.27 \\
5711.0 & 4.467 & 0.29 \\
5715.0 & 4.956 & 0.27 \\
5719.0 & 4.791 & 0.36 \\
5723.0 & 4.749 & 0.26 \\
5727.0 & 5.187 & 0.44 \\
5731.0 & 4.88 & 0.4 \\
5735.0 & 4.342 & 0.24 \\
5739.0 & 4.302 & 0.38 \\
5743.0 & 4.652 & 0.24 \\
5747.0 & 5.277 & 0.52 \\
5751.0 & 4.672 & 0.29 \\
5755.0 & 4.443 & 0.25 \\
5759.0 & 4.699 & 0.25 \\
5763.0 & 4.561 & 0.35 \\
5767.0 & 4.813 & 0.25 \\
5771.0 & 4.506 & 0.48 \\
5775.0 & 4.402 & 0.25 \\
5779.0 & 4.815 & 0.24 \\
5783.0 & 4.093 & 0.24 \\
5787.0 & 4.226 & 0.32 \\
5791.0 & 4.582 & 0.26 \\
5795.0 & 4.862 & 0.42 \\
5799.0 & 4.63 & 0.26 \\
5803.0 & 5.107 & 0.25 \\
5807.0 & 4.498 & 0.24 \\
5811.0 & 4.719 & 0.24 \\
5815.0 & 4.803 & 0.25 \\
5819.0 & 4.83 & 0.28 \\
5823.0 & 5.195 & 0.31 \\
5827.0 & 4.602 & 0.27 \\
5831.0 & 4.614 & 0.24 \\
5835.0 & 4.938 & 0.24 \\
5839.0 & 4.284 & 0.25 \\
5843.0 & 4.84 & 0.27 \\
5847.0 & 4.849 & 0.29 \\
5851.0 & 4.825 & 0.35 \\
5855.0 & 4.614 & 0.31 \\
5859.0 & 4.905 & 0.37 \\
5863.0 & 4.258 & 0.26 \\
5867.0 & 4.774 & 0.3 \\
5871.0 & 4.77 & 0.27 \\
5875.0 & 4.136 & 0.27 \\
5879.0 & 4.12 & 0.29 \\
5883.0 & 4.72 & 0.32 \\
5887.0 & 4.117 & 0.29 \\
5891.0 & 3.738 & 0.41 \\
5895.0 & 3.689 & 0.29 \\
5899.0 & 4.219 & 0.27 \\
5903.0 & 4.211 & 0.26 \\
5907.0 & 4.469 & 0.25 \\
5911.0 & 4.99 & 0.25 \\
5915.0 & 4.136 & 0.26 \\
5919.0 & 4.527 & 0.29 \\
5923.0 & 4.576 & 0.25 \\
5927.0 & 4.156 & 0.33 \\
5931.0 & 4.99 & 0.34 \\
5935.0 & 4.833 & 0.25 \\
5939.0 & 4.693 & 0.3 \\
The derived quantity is 0.865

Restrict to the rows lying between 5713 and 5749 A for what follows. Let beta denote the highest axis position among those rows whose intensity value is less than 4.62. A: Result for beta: 5739.0 A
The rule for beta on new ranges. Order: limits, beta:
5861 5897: 5895.0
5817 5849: 5839.0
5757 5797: 5791.0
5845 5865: 5863.0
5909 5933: 5927.0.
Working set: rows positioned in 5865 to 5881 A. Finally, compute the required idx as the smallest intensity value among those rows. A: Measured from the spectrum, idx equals 4.12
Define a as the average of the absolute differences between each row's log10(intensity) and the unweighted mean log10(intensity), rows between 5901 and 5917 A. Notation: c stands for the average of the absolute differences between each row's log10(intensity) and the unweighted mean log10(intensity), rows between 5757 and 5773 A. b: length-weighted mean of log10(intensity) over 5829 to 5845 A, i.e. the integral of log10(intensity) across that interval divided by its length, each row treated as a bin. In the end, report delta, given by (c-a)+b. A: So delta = 0.652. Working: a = 0.027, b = 0.669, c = 0.010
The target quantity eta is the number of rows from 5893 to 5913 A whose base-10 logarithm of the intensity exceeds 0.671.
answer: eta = 1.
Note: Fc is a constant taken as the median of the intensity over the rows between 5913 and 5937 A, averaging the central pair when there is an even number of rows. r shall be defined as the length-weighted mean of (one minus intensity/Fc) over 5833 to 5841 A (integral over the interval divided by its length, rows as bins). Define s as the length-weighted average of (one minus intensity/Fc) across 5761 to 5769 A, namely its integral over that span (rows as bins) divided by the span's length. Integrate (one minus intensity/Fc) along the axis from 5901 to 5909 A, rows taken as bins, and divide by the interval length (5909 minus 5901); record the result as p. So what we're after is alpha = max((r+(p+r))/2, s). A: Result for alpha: 0.010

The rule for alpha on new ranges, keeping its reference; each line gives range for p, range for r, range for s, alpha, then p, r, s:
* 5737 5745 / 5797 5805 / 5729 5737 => -0.013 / 0.02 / -0.070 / -0.013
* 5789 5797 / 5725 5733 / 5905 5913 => -0.039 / -0.04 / -0.106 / -0.039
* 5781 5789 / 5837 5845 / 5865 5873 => 0.041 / 0.09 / -0.002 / -0.048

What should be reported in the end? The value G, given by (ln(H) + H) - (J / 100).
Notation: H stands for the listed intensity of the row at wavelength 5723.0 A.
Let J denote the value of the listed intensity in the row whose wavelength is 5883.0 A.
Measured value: 6.3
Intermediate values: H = 4.749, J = 4.72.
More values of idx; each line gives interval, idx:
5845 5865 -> 4.258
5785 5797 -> 4.226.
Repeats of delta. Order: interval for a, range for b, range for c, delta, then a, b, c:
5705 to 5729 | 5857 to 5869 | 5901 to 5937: 0.664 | 0.028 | 0.666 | 0.026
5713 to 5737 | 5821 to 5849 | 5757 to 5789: 0.680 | 0.017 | 0.677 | 0.020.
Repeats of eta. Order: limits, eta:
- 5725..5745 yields 2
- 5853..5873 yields 3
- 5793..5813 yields 3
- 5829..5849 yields 3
